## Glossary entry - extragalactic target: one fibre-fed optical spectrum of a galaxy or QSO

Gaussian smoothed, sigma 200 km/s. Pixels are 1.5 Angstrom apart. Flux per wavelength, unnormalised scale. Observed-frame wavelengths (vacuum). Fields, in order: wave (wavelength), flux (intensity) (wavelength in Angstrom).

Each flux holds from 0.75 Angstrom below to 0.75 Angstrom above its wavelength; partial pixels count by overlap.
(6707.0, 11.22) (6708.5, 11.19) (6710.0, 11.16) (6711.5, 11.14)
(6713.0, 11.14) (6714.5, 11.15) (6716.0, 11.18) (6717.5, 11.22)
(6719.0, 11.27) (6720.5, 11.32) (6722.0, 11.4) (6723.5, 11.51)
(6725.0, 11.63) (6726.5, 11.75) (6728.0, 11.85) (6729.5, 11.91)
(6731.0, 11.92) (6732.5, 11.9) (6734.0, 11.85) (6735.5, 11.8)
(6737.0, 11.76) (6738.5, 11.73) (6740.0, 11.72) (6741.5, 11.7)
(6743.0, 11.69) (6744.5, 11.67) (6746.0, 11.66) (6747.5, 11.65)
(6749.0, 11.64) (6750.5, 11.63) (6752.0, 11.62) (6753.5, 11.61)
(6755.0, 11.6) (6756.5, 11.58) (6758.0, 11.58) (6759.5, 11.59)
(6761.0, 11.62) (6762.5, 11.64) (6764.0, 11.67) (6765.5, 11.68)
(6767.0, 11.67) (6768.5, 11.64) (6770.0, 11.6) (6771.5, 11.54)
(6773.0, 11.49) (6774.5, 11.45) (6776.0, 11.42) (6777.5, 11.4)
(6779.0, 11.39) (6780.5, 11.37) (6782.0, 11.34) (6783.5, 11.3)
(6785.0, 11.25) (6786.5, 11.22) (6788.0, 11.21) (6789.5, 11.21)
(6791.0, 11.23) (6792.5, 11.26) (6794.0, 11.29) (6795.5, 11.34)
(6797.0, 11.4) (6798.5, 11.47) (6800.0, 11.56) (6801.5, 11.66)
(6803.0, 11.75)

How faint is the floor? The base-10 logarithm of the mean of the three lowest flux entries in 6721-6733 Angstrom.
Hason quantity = 1.06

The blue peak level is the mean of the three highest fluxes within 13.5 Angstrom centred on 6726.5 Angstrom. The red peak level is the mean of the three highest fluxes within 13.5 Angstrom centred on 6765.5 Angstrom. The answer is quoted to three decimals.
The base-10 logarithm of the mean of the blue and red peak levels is 1.072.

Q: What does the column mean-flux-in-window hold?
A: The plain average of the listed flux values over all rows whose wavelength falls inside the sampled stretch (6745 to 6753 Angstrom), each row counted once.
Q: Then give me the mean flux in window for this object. 11.64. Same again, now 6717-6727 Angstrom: 11.44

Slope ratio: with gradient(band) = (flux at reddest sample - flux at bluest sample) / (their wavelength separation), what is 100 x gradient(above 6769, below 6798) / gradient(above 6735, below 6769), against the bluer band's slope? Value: 153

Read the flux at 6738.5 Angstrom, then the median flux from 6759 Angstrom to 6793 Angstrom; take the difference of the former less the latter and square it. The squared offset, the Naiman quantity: 0.10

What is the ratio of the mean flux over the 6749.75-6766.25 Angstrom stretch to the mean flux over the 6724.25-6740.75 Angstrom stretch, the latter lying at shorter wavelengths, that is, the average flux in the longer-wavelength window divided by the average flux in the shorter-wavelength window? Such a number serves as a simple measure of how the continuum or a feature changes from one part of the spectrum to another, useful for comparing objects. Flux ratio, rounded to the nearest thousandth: 0.985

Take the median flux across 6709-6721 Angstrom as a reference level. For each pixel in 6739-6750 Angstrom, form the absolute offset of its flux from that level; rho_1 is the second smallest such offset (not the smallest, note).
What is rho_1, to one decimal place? 0.5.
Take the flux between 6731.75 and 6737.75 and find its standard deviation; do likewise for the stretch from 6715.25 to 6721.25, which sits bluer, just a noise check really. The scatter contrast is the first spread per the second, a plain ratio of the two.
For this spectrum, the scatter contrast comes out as 1.0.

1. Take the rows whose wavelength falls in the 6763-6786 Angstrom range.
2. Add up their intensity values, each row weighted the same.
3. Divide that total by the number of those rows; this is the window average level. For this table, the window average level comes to 11.5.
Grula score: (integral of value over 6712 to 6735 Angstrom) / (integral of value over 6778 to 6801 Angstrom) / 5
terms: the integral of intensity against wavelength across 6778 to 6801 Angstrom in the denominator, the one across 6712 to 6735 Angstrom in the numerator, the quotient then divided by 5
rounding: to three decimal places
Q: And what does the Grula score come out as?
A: 0.204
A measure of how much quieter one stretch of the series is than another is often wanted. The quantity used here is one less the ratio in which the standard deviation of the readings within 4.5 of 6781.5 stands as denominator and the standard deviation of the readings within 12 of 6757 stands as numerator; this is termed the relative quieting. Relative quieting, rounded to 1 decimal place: 0.4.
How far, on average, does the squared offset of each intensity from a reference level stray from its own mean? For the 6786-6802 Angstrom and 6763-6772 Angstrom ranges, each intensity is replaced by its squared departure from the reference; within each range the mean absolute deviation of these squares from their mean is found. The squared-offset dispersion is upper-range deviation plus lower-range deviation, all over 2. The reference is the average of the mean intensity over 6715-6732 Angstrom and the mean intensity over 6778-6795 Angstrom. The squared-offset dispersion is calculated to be 0.02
